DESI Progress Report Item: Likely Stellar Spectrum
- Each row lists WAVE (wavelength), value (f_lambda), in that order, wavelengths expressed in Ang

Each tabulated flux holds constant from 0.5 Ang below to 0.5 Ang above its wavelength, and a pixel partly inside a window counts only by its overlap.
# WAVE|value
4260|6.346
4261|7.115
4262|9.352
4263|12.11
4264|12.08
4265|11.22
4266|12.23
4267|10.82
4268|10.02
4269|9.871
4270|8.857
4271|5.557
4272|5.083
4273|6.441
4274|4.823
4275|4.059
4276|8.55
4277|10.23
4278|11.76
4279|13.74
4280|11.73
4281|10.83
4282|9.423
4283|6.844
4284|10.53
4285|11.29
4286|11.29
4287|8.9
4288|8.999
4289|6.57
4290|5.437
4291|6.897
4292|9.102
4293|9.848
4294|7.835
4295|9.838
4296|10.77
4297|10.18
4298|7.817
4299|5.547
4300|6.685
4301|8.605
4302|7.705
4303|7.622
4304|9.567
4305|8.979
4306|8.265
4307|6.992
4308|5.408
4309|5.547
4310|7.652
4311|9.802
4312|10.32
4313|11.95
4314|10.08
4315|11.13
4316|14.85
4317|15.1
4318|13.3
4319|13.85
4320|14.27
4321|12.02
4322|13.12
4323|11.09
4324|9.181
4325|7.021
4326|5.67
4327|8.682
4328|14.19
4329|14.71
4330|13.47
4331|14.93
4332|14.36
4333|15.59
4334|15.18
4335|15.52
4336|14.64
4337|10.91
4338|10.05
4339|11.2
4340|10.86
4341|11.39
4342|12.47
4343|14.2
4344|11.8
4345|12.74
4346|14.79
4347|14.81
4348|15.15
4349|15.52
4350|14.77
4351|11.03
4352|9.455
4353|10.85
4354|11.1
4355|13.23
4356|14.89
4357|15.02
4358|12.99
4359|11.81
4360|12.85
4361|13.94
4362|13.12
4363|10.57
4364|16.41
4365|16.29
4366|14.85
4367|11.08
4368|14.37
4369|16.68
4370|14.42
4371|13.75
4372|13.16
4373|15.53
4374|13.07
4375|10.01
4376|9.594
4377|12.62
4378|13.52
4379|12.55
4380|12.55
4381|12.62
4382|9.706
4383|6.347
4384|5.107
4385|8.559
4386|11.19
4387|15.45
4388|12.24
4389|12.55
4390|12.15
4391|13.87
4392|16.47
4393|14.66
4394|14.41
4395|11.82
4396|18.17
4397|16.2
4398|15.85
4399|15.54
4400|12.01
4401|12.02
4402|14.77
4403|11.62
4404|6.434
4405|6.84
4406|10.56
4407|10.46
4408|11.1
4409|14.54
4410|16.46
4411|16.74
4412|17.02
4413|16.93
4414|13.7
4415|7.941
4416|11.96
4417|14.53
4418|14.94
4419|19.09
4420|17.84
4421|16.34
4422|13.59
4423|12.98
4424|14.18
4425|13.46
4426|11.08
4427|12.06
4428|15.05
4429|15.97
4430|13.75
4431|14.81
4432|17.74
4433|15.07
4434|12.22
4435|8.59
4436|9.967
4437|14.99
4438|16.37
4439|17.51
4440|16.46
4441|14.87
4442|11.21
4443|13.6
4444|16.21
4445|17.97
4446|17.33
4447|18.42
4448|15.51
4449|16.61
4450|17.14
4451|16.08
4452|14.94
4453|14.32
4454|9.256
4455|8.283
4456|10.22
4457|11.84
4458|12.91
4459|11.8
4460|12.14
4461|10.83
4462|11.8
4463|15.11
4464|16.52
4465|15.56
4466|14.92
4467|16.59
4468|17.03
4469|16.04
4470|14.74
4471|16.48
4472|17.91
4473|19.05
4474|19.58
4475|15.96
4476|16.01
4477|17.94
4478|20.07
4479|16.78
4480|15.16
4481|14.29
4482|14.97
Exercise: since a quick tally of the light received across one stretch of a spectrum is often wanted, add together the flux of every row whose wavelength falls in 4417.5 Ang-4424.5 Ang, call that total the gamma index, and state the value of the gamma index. 109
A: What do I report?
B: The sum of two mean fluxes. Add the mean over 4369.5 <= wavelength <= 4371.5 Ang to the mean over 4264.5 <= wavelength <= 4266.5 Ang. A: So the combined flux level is 25.8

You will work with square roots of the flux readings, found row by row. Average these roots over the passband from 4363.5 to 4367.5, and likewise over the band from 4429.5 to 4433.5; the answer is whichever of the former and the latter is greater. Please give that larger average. 3.91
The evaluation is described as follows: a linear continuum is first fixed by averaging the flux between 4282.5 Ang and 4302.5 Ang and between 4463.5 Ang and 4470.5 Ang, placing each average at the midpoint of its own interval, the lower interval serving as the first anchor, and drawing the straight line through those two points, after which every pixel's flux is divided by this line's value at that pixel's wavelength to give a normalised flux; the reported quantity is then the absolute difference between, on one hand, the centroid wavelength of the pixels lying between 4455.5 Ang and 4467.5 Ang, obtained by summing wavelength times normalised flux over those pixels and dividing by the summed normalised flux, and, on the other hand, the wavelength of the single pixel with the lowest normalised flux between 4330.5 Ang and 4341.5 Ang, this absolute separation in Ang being 123.9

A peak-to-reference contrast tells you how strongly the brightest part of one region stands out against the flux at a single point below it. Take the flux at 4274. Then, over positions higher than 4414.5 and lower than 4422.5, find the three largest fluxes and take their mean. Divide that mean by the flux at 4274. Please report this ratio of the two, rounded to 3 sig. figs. 3.68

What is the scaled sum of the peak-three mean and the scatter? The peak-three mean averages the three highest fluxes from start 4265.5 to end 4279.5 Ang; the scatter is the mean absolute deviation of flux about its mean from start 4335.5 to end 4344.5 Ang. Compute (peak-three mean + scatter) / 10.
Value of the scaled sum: 1.4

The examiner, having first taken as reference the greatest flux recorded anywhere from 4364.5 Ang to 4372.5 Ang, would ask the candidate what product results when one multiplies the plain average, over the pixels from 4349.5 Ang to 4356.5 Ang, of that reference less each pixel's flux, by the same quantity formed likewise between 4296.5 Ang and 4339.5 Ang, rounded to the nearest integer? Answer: 27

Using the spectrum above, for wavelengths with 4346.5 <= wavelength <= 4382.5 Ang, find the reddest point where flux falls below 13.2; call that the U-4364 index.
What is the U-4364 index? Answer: 4382 Ang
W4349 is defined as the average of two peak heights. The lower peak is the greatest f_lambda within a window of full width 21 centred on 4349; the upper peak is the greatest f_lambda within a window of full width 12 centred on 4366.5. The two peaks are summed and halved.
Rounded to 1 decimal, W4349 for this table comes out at 16.1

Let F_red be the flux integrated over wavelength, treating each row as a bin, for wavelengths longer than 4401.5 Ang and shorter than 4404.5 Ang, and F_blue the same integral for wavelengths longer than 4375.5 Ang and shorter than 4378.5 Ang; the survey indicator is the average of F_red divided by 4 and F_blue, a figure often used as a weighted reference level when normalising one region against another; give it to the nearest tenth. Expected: 22.0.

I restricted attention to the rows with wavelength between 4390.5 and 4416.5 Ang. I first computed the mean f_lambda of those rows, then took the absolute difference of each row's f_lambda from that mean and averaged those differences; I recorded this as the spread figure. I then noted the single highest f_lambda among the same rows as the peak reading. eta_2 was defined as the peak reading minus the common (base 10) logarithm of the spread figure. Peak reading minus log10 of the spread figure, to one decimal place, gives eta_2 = 17.7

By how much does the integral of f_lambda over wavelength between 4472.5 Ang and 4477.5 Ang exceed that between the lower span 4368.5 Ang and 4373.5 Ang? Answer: 15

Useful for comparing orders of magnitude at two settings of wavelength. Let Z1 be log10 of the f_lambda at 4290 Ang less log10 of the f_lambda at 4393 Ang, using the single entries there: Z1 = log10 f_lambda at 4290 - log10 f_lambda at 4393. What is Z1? -0.4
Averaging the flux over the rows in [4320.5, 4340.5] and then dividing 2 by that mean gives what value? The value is 0.165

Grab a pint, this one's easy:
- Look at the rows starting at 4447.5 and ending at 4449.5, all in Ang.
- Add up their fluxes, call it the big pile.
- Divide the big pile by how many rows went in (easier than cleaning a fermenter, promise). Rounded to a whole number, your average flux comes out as 16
